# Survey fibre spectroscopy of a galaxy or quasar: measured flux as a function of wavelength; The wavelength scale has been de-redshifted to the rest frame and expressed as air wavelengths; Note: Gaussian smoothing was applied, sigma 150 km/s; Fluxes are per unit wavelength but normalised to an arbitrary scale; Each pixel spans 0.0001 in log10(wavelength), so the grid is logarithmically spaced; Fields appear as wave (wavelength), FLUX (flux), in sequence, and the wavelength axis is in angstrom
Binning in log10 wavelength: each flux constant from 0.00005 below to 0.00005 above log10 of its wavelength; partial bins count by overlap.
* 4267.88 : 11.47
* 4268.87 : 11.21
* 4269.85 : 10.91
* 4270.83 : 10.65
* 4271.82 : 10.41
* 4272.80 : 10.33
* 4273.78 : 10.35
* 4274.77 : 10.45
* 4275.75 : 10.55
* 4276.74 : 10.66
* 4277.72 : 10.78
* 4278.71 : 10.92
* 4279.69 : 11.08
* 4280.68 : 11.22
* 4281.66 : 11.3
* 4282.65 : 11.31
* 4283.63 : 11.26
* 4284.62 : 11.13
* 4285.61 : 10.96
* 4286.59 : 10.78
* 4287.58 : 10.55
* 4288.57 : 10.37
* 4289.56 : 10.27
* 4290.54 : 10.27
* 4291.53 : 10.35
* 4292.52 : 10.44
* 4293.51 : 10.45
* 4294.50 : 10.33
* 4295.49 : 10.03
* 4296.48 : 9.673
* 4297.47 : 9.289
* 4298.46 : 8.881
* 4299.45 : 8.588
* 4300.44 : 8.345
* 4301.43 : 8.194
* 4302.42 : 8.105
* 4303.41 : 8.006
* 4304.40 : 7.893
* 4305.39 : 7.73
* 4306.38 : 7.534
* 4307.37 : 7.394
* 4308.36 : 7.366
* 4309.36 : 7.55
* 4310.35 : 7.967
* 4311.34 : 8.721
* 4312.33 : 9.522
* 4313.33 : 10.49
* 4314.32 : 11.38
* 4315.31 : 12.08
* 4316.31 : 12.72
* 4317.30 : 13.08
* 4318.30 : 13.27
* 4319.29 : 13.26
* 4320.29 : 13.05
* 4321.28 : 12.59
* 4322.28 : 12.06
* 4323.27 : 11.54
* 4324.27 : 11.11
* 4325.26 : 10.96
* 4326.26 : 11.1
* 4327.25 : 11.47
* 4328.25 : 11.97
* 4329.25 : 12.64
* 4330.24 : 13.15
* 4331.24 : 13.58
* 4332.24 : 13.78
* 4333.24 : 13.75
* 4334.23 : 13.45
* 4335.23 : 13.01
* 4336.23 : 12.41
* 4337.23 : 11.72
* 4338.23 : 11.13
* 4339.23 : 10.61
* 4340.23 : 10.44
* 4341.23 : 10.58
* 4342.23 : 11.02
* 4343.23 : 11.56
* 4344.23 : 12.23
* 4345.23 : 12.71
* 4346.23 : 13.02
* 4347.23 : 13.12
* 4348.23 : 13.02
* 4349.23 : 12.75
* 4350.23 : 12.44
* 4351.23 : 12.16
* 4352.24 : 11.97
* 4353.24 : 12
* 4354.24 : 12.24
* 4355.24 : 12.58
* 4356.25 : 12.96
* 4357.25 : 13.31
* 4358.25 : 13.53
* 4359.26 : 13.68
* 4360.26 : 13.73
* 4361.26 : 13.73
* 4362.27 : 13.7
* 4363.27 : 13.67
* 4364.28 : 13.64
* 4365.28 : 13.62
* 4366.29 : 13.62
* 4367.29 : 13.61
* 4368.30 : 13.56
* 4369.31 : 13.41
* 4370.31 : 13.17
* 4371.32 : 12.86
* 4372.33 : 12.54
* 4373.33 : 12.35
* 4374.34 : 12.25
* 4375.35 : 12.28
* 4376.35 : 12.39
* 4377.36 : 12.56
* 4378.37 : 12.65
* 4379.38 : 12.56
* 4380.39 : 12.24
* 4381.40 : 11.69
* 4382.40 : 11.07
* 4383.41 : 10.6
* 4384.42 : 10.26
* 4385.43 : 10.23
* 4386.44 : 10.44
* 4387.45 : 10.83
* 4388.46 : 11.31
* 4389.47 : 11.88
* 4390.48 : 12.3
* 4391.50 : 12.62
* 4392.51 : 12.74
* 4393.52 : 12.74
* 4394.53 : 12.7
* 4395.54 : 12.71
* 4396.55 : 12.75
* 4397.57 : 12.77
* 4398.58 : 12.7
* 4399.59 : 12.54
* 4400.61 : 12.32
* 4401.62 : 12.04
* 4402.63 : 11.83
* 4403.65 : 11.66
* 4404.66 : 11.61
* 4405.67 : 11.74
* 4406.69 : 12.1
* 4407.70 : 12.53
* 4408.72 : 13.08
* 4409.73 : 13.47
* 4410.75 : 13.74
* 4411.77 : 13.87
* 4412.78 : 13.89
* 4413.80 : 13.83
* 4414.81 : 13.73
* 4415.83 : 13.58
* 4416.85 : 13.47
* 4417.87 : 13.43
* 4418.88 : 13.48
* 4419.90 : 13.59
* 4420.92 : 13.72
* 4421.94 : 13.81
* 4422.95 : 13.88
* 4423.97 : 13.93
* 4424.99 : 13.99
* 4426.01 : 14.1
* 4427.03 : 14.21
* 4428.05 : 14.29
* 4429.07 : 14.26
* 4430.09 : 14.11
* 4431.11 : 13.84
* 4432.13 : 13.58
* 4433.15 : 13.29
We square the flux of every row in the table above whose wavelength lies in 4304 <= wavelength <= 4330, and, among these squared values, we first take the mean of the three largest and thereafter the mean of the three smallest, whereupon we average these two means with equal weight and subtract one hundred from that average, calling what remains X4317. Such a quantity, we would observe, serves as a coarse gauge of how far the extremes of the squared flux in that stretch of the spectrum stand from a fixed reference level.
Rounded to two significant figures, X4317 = 15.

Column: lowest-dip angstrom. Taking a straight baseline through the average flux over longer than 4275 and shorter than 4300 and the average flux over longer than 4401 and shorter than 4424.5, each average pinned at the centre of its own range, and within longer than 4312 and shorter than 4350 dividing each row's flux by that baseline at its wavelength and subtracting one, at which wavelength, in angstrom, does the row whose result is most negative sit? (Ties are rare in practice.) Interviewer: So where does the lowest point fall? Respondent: 4312.33 angstrom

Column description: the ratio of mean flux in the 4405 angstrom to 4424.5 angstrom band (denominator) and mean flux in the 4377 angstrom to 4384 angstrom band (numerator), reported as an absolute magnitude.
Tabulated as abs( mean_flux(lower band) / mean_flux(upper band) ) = 0.89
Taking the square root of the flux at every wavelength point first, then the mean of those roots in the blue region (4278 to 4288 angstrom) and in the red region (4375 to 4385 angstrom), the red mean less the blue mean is 0.11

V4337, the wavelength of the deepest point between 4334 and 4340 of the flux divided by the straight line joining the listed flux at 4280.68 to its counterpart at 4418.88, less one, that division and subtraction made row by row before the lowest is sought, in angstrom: 4339.23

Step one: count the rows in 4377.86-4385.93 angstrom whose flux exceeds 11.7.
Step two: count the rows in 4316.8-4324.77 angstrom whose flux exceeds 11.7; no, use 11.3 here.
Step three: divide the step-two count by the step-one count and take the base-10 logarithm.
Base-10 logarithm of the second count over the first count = 0.37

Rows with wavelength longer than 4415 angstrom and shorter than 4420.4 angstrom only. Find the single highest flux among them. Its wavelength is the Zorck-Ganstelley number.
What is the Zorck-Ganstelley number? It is 4419.90 angstrom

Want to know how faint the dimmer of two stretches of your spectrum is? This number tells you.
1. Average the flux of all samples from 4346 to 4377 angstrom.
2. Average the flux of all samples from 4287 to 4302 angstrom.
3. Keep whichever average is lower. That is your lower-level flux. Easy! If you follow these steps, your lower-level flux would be 9.7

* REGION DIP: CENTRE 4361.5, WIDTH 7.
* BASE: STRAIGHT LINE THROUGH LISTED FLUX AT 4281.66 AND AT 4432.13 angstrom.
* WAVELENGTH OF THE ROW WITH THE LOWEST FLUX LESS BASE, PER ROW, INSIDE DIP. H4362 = 4358.25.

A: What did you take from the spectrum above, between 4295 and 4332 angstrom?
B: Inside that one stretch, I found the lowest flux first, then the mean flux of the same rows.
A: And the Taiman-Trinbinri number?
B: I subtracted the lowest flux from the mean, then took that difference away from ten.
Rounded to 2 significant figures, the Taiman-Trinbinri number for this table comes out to 7.0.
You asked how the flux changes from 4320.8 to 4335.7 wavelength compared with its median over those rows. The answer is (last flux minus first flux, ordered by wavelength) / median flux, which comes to 0.03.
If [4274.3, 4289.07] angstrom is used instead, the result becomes -0.01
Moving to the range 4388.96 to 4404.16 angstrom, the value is -0.02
